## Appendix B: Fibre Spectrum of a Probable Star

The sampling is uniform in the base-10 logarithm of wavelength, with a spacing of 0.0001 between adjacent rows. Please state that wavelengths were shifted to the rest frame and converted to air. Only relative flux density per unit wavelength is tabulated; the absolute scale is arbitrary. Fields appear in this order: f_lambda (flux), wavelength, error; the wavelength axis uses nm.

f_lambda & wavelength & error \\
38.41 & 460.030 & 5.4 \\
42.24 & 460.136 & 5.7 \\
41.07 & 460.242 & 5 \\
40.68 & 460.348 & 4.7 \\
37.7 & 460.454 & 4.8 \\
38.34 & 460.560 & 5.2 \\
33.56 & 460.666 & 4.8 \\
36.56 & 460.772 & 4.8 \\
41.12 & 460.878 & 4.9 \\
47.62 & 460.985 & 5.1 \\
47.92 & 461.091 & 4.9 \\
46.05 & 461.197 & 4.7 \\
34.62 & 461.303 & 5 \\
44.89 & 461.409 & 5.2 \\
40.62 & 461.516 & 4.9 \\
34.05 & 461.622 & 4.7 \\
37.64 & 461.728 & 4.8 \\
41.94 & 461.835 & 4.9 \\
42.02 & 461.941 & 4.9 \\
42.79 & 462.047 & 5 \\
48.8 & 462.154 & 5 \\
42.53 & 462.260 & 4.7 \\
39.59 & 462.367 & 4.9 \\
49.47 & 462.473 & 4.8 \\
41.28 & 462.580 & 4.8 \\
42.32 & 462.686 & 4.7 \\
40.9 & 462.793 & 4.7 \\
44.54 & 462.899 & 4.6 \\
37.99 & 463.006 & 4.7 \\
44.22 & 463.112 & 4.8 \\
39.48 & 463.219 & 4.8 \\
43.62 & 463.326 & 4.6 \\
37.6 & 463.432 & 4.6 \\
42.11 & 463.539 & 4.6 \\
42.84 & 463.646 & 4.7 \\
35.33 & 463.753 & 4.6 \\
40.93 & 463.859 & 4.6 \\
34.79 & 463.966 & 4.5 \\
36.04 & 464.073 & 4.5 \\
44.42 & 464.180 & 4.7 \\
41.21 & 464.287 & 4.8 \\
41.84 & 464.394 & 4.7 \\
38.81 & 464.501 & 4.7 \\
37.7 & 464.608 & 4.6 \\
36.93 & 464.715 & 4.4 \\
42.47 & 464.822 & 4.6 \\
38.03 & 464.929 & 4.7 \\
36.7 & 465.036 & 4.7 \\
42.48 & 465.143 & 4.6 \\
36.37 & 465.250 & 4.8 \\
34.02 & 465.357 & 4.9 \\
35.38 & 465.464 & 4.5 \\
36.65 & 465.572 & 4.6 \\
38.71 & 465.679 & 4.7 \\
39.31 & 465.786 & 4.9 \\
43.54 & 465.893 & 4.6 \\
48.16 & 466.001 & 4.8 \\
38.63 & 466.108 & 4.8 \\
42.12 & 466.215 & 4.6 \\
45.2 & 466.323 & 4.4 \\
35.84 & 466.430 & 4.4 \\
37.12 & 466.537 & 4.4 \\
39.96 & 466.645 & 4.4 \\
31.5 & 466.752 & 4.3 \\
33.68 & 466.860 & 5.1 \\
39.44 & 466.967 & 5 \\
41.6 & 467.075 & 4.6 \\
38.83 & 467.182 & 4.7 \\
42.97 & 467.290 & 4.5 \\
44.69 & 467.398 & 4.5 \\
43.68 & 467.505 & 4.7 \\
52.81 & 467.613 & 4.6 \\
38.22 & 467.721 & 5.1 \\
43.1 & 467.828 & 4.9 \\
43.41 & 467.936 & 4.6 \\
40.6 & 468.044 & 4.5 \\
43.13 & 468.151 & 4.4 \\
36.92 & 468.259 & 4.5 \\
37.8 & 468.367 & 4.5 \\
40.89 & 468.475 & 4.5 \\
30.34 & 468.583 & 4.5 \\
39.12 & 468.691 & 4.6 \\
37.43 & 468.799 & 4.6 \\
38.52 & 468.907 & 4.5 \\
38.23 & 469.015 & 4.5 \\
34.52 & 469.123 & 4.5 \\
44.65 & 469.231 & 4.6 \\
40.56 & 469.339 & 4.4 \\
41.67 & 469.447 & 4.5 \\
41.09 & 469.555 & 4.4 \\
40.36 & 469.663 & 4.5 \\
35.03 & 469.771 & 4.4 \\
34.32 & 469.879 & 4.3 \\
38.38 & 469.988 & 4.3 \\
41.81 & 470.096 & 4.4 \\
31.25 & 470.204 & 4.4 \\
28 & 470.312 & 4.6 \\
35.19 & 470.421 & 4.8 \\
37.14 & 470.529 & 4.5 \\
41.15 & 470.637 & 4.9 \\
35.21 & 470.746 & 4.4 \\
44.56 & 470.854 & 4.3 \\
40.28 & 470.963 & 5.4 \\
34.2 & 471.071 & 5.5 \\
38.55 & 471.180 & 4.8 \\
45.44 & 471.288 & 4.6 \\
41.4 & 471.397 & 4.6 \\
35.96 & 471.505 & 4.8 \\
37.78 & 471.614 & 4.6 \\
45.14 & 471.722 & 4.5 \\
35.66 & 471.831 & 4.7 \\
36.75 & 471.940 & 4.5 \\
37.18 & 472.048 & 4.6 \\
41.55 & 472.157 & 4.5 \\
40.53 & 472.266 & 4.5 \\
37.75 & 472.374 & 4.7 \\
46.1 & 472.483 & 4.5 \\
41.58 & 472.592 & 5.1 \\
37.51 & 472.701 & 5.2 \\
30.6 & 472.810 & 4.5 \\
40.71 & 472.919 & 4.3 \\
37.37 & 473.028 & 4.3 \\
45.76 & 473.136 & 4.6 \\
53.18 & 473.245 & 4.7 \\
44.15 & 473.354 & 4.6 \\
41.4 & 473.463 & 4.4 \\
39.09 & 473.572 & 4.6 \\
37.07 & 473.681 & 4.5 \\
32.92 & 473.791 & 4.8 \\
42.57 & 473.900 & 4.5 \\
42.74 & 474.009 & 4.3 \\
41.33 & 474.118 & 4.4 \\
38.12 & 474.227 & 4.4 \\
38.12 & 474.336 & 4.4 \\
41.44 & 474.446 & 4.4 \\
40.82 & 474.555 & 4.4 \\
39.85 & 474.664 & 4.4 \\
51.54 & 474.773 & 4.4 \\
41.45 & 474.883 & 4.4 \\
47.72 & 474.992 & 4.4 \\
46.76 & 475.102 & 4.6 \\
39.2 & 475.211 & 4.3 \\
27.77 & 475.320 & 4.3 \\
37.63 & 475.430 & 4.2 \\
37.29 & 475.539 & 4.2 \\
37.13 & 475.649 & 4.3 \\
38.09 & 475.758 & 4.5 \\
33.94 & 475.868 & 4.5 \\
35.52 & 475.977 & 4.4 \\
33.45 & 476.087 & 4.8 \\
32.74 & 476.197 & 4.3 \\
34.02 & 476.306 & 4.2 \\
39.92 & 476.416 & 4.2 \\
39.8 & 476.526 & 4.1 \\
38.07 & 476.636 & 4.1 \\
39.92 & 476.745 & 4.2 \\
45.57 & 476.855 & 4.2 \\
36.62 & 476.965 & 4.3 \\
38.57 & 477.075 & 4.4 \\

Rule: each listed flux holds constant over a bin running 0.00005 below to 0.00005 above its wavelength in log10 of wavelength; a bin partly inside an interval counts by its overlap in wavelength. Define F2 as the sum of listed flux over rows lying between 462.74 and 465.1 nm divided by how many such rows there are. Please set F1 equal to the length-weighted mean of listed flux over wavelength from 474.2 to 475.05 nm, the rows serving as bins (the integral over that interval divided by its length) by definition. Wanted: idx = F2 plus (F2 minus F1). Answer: 37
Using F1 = 42.5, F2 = 39.9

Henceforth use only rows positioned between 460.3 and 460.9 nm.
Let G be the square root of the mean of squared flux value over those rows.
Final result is 38.1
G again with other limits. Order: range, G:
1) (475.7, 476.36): 34.7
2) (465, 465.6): 37.0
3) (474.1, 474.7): 40.0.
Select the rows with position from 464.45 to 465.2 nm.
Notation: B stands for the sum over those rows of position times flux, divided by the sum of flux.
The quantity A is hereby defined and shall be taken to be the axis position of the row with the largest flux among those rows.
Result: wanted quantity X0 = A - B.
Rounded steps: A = 465.143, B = 464.83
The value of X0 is 0.32 nm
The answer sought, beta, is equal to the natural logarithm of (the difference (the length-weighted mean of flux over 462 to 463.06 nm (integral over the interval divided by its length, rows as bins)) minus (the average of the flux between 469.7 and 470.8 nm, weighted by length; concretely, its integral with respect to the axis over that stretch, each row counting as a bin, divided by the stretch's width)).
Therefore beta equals 2.0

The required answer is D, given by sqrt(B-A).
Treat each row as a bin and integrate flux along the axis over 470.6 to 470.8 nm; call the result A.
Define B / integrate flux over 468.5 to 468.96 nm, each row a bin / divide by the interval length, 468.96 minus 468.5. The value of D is 5.39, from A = 7.6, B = 36.6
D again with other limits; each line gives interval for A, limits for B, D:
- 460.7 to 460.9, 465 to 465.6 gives 5.42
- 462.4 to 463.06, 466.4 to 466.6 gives 2.91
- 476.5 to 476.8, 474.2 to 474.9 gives 5.47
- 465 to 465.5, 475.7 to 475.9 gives 4.21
